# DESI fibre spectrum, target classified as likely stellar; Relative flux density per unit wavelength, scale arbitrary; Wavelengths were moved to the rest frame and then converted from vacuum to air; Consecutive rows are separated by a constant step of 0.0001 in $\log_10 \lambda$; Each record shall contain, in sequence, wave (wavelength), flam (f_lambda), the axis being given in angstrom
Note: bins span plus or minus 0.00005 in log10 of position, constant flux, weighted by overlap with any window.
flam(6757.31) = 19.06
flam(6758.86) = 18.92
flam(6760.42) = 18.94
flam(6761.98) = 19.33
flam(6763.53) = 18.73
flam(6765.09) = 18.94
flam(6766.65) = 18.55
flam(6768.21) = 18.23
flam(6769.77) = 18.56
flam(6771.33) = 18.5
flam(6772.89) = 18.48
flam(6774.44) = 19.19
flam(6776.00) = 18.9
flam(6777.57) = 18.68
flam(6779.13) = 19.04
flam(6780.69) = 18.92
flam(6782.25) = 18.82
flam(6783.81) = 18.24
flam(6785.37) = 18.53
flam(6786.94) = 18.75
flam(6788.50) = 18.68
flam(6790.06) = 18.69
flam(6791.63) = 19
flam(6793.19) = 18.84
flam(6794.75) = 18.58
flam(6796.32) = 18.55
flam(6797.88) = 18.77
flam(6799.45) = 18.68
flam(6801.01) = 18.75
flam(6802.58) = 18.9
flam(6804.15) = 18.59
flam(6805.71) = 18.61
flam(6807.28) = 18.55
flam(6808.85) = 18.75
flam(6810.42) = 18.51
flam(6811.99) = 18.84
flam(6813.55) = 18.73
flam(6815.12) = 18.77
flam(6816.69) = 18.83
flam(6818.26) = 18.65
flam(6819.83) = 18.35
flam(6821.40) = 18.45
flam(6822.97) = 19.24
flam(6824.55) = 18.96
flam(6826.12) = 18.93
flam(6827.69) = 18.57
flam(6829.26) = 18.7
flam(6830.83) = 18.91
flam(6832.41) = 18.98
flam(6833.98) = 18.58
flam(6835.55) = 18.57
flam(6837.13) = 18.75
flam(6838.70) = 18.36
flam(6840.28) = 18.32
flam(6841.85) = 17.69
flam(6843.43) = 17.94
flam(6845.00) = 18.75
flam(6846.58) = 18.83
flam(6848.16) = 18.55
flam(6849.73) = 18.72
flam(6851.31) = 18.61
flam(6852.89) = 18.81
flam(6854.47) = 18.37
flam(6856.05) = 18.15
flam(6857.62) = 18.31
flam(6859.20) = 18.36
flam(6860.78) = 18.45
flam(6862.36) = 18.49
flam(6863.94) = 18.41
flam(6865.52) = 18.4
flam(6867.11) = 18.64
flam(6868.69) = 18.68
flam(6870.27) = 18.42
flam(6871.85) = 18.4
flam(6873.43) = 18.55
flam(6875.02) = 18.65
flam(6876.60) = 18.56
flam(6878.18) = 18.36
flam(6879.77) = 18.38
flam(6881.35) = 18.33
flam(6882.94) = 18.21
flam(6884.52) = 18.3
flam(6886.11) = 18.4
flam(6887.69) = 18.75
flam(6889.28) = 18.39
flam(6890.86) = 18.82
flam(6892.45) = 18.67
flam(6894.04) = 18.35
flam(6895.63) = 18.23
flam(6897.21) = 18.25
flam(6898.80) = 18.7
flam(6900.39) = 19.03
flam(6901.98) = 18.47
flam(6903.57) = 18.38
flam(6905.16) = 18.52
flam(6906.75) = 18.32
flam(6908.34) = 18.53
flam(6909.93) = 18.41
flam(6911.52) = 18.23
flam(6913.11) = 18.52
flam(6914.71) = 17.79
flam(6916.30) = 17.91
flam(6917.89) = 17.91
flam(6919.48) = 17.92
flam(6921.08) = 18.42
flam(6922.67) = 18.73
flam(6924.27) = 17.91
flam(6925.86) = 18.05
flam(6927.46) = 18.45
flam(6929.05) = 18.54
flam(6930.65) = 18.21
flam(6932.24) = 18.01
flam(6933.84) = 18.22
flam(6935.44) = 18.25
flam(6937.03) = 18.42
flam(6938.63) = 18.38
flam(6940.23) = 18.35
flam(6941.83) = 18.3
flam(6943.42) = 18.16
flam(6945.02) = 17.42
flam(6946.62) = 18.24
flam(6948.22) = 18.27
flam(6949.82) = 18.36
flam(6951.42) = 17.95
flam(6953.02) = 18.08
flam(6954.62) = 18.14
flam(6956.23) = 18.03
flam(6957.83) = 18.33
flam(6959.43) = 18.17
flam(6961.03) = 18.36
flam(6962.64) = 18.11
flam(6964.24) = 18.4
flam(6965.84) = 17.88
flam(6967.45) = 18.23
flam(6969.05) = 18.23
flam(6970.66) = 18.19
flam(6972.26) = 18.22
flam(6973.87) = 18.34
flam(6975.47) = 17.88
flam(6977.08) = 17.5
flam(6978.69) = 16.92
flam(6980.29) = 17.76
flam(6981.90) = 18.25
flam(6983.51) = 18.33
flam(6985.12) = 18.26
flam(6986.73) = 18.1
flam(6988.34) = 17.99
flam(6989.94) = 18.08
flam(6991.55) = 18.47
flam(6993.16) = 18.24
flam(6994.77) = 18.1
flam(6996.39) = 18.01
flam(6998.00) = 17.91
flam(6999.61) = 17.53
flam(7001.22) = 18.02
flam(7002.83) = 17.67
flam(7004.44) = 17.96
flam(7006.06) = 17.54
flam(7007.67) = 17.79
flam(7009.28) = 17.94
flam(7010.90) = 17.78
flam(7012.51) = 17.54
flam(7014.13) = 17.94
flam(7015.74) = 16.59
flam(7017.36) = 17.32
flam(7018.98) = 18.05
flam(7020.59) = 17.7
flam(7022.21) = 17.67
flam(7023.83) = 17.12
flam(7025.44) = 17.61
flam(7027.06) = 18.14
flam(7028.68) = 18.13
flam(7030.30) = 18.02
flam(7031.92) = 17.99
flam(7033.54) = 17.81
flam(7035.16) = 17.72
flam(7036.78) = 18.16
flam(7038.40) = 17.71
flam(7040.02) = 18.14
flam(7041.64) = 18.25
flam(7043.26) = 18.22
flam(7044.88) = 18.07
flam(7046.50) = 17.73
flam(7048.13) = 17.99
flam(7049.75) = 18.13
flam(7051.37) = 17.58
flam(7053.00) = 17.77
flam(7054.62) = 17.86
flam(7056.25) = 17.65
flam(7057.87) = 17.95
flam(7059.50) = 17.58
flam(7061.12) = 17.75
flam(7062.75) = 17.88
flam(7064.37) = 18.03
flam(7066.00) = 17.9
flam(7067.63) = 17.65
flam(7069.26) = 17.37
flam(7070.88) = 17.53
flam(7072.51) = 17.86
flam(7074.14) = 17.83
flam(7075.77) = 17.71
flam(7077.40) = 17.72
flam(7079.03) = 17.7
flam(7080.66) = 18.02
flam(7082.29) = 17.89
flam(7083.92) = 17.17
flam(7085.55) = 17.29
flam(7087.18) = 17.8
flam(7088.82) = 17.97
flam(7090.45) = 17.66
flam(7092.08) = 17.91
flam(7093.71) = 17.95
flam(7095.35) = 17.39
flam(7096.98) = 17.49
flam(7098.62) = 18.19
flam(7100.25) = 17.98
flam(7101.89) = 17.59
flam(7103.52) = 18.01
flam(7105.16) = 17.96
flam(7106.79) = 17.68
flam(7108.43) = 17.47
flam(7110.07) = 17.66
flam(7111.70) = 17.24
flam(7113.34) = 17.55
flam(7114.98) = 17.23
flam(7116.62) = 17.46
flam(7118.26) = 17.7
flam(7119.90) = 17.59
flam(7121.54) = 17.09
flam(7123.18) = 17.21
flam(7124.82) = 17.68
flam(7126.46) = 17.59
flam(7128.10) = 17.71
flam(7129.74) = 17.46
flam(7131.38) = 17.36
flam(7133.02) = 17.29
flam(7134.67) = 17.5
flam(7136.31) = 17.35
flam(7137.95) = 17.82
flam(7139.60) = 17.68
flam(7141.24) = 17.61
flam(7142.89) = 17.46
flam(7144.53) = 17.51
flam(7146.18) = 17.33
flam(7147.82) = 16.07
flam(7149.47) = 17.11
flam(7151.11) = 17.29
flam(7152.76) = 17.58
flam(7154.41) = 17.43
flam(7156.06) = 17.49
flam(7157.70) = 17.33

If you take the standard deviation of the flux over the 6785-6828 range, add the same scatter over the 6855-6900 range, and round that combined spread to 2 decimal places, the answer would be 0.36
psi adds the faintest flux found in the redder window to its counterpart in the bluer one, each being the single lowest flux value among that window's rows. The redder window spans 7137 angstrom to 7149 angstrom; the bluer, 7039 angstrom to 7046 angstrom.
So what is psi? 34.1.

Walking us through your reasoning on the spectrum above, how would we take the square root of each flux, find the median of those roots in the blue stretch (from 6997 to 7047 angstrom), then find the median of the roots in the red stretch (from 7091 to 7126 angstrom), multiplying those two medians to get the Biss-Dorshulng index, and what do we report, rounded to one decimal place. 17.7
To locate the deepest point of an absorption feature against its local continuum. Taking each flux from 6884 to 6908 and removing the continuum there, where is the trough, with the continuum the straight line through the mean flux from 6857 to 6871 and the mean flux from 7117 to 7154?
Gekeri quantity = 6895.63 angstrom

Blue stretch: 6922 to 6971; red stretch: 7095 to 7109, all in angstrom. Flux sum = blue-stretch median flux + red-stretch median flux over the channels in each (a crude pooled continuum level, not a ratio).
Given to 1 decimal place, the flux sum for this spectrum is 35.9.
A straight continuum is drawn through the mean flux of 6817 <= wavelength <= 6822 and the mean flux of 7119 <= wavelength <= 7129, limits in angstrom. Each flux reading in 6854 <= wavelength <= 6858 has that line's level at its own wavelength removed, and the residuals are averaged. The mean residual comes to -0.1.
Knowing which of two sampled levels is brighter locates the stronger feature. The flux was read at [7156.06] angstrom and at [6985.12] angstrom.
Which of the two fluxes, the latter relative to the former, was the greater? 18.3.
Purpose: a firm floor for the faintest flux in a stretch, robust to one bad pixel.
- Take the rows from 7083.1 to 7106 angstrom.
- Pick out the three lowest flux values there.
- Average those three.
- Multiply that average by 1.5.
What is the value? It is 25.9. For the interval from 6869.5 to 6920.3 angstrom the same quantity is 26.8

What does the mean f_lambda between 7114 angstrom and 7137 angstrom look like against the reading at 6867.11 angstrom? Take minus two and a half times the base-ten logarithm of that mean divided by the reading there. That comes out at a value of 0.072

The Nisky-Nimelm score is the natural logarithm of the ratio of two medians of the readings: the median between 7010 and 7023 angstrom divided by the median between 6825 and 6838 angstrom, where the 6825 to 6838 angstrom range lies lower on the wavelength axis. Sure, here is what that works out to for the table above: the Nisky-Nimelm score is -0.057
